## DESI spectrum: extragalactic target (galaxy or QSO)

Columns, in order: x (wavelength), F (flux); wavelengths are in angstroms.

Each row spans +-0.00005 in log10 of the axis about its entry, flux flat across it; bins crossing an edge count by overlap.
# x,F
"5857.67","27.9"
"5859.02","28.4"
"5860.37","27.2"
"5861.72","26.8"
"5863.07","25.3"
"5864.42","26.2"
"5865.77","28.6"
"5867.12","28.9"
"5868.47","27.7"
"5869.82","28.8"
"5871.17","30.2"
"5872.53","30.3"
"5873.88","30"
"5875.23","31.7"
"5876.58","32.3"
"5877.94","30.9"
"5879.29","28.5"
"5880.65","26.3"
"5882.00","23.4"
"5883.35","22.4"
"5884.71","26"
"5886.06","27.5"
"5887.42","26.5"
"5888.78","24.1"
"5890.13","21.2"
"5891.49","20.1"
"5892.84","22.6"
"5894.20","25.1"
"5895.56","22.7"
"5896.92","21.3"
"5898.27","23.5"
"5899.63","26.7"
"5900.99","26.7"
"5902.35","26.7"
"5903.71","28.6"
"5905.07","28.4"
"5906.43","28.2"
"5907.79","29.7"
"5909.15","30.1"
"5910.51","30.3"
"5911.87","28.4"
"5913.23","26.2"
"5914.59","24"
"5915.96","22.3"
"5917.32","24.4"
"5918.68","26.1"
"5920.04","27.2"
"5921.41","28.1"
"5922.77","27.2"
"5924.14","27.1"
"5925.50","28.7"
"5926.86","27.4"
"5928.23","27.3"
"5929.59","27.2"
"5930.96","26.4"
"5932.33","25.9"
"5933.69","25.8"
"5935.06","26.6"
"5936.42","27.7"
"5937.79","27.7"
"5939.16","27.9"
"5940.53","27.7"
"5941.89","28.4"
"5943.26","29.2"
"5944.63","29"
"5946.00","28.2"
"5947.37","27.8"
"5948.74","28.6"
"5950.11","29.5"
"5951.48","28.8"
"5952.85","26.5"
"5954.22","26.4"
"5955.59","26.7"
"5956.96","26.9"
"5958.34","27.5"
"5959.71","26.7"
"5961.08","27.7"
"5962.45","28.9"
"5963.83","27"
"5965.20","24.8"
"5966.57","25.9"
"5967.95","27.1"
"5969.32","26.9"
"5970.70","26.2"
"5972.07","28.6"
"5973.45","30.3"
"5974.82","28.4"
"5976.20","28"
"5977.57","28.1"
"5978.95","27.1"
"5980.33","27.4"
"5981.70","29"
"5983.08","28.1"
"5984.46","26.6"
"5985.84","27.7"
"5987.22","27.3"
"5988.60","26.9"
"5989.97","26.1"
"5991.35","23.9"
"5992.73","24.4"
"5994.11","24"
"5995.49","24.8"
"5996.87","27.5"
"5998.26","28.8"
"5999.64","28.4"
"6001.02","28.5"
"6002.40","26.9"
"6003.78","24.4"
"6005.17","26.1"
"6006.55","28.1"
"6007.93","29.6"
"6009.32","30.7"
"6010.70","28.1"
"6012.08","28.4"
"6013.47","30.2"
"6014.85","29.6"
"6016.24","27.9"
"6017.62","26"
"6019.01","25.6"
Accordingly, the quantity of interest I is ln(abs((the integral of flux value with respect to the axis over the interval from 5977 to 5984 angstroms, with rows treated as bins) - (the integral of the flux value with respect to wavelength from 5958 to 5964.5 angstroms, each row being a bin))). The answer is 2.8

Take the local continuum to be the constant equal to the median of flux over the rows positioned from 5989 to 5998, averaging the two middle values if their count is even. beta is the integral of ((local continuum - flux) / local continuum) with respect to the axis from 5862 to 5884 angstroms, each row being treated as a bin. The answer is -3.2 angstroms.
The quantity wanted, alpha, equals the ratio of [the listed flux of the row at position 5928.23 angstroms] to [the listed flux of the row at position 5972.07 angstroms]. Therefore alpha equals 0.95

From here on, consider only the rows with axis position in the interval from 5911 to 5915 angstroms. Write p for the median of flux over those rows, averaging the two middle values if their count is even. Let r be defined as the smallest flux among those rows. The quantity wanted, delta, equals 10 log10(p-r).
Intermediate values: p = 26.2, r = 24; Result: 3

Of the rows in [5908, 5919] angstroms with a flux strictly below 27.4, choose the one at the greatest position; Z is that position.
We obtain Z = 5918.68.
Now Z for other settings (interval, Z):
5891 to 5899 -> 5898.27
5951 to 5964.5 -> 5963.83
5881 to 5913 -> 5902.35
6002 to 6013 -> 6005.17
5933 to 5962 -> 5959.71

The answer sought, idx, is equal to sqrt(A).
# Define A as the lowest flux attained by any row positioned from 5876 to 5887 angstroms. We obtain 4.73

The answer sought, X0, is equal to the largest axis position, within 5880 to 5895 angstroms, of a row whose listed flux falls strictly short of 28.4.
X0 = 5894.20 angstroms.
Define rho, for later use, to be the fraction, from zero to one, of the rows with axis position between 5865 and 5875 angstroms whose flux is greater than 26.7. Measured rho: 1.00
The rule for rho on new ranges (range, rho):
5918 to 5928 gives 0.86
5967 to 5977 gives 0.86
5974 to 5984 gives 1.00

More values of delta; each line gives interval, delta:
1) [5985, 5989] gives -4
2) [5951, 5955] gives -10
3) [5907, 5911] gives -4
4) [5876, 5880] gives 4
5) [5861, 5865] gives 0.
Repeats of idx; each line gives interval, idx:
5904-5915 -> 4.90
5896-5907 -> 4.62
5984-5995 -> 4.89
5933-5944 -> 5.08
